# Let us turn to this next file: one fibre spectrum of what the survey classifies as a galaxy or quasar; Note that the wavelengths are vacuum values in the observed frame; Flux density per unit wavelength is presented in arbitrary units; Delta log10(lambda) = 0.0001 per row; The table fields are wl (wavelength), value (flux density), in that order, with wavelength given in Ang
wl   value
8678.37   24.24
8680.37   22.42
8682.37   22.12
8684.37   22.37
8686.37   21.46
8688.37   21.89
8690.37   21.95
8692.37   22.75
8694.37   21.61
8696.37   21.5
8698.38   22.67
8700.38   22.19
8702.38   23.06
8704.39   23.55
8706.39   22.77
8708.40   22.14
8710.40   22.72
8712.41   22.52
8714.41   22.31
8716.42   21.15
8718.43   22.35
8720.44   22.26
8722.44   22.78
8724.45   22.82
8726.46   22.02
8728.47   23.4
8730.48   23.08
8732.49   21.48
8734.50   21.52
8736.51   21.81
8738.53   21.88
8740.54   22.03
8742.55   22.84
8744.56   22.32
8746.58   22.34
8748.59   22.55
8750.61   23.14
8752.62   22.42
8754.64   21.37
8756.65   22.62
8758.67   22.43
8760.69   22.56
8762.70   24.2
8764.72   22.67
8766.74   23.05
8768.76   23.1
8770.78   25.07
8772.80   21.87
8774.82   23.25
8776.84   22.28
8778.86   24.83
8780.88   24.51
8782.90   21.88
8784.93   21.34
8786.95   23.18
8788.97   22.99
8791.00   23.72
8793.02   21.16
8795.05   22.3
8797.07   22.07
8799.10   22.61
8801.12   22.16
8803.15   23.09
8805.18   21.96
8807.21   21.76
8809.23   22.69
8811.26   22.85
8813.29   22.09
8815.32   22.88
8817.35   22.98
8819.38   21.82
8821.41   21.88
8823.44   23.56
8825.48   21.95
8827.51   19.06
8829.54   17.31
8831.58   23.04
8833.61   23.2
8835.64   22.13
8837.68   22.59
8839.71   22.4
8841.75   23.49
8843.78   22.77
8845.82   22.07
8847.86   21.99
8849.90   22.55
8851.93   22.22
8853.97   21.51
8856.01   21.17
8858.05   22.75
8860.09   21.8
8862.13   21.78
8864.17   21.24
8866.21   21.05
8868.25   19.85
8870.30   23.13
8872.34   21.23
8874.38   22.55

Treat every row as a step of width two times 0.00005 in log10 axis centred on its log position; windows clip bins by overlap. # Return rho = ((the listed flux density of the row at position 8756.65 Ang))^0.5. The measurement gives 4.76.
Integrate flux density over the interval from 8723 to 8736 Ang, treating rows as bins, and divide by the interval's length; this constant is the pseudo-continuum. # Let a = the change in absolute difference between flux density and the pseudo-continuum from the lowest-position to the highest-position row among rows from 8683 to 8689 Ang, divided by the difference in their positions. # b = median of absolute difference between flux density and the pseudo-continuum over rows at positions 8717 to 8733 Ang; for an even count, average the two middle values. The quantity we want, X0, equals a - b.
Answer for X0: -0.30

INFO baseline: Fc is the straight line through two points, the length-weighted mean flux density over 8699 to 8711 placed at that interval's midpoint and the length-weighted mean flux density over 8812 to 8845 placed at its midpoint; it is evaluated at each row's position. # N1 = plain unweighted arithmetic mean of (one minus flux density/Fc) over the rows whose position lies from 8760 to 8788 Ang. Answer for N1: -0.034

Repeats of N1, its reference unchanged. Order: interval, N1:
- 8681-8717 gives 0.023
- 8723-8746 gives 0.013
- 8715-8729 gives 0.011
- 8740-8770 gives -0.007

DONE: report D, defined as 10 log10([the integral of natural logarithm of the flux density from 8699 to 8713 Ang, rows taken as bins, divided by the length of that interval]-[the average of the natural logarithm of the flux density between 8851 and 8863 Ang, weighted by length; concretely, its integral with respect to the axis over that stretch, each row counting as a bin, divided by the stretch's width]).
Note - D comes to -14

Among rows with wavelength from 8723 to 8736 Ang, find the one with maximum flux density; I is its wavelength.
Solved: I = 8728.47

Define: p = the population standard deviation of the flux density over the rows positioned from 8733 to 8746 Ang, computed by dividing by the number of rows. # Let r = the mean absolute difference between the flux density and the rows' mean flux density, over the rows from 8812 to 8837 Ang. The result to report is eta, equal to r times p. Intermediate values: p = 0.4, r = 1.2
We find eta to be 0.51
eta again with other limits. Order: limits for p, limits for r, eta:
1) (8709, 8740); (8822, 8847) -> 0.77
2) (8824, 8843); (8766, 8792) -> 1.70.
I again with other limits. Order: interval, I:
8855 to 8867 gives 8858.05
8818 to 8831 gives 8823.44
